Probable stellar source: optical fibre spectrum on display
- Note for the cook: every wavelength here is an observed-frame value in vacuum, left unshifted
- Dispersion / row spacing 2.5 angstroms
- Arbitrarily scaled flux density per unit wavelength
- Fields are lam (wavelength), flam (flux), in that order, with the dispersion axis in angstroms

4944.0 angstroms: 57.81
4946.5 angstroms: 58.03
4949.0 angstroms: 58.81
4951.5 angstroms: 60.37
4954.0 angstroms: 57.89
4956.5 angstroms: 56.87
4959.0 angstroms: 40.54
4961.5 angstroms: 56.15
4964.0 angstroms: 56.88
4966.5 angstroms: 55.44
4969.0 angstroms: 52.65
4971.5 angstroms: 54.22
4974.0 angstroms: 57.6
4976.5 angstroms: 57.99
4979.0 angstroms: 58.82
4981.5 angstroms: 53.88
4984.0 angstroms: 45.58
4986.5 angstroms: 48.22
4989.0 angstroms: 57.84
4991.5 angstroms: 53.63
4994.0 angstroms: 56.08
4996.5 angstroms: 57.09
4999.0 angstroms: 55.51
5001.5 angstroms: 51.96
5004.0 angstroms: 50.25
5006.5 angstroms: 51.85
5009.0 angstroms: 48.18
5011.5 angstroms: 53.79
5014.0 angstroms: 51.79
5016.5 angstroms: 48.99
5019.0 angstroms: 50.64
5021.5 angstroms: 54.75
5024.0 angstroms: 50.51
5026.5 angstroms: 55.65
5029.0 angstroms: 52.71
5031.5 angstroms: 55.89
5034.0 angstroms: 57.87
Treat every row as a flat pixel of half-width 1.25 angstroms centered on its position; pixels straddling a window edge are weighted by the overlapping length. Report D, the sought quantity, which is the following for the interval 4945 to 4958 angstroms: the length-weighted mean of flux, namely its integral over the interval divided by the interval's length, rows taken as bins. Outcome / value 58.0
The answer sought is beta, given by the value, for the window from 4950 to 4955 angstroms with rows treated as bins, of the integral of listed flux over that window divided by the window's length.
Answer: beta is 59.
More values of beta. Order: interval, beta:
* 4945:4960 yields 56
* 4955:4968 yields 53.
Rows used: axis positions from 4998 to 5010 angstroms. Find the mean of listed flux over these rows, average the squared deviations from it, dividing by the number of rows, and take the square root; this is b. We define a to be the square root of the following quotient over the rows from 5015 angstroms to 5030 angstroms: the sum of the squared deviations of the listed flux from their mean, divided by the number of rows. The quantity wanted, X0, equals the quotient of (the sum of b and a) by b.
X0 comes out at 1.99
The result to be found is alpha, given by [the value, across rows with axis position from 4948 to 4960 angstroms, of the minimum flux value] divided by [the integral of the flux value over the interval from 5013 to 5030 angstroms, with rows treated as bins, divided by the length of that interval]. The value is 0.78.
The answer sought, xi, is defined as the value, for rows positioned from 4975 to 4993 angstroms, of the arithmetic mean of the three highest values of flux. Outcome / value 58.2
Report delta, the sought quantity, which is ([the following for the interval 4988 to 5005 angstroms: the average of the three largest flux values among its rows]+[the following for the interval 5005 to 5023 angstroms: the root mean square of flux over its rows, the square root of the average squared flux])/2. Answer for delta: 54.2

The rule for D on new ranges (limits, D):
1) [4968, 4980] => 56.3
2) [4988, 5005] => 54.6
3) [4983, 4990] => 50.5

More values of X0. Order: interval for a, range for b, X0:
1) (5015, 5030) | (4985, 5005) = 1.74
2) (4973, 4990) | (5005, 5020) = 3.63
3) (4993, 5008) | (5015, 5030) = 2.06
